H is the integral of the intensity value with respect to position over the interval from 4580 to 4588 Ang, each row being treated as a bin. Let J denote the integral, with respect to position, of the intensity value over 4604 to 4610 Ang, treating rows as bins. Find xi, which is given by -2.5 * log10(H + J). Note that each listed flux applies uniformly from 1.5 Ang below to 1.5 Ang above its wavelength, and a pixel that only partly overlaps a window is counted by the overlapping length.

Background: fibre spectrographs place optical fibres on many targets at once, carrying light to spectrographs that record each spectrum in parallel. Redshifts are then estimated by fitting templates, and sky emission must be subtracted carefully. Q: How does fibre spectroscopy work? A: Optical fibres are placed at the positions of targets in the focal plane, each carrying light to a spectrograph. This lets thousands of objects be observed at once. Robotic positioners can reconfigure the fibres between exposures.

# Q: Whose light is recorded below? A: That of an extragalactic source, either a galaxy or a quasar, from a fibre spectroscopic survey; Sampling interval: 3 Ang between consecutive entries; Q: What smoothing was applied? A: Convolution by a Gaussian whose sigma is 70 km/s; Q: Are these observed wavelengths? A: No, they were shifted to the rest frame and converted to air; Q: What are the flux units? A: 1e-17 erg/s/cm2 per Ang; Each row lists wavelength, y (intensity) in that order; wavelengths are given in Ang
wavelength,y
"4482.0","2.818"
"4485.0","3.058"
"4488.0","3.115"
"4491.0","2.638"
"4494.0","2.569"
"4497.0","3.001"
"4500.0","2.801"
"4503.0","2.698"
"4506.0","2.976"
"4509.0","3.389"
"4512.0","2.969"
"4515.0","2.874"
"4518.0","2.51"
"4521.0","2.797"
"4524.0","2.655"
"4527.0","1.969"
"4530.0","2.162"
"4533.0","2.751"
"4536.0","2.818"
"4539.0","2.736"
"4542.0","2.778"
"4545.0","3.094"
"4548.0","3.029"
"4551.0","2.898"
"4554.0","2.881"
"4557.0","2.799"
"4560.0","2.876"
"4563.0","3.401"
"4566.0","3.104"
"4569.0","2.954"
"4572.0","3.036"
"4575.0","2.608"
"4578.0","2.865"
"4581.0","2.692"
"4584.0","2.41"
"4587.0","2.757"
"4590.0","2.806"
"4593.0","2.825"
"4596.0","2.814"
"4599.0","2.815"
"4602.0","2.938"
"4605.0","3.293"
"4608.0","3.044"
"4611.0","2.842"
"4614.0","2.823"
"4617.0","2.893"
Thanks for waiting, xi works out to -4.00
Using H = 21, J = 19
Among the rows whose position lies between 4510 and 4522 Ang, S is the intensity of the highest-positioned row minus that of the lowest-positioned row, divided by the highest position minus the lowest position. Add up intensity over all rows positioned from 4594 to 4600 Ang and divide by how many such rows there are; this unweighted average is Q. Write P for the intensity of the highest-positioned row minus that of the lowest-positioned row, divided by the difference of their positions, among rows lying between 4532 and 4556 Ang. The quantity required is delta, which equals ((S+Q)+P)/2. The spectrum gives 1.40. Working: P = 0.006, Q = 2.81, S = -0.019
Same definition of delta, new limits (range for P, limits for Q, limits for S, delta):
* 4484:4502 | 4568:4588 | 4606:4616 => 1.35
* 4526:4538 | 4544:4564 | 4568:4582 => 1.53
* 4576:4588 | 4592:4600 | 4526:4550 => 1.43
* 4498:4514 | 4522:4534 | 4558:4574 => 1.21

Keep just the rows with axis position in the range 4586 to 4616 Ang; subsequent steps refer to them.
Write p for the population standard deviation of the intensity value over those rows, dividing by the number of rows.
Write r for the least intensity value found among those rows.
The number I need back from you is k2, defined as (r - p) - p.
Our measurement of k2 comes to 2.45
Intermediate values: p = 0.15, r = 2.757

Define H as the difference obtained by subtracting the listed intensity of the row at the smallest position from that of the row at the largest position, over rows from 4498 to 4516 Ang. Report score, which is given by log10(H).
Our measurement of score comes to -1.1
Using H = 0.073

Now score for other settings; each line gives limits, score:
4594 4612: -1.6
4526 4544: -0.1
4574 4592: -0.7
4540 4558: -1.7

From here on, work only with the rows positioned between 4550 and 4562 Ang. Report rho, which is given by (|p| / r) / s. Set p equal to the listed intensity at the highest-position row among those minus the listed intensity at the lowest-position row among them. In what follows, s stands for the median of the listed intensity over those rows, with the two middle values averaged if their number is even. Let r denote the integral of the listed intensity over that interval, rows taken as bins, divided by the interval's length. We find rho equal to 0.003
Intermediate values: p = -0.02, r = 2.88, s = 2.88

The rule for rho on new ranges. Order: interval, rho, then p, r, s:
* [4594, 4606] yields 0.057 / 0.48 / 2.95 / 2.88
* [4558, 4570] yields 0.008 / 0.08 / 3.08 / 3.03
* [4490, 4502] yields 0.022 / 0.16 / 2.75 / 2.72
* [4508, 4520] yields 0.103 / -0.88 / 2.91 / 2.92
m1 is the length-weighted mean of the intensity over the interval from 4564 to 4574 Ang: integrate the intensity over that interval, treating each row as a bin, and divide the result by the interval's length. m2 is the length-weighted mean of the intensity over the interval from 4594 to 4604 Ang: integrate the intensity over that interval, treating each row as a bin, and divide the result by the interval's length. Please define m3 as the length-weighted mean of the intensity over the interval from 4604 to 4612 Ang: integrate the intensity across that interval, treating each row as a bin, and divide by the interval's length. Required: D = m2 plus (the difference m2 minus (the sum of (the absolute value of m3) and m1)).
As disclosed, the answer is -0.3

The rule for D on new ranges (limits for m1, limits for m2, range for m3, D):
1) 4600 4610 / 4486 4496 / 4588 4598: -0.3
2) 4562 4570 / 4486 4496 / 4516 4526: -0.2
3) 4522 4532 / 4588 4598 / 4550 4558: 0.5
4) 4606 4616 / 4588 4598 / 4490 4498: 0.0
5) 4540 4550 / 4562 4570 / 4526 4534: 1.1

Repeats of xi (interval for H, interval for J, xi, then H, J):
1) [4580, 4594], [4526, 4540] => -4.65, 38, 35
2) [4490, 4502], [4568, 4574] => -4.27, 33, 18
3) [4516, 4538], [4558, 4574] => -5.05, 56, 49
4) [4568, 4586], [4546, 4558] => -4.82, 50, 35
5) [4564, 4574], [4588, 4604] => -4.70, 30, 46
